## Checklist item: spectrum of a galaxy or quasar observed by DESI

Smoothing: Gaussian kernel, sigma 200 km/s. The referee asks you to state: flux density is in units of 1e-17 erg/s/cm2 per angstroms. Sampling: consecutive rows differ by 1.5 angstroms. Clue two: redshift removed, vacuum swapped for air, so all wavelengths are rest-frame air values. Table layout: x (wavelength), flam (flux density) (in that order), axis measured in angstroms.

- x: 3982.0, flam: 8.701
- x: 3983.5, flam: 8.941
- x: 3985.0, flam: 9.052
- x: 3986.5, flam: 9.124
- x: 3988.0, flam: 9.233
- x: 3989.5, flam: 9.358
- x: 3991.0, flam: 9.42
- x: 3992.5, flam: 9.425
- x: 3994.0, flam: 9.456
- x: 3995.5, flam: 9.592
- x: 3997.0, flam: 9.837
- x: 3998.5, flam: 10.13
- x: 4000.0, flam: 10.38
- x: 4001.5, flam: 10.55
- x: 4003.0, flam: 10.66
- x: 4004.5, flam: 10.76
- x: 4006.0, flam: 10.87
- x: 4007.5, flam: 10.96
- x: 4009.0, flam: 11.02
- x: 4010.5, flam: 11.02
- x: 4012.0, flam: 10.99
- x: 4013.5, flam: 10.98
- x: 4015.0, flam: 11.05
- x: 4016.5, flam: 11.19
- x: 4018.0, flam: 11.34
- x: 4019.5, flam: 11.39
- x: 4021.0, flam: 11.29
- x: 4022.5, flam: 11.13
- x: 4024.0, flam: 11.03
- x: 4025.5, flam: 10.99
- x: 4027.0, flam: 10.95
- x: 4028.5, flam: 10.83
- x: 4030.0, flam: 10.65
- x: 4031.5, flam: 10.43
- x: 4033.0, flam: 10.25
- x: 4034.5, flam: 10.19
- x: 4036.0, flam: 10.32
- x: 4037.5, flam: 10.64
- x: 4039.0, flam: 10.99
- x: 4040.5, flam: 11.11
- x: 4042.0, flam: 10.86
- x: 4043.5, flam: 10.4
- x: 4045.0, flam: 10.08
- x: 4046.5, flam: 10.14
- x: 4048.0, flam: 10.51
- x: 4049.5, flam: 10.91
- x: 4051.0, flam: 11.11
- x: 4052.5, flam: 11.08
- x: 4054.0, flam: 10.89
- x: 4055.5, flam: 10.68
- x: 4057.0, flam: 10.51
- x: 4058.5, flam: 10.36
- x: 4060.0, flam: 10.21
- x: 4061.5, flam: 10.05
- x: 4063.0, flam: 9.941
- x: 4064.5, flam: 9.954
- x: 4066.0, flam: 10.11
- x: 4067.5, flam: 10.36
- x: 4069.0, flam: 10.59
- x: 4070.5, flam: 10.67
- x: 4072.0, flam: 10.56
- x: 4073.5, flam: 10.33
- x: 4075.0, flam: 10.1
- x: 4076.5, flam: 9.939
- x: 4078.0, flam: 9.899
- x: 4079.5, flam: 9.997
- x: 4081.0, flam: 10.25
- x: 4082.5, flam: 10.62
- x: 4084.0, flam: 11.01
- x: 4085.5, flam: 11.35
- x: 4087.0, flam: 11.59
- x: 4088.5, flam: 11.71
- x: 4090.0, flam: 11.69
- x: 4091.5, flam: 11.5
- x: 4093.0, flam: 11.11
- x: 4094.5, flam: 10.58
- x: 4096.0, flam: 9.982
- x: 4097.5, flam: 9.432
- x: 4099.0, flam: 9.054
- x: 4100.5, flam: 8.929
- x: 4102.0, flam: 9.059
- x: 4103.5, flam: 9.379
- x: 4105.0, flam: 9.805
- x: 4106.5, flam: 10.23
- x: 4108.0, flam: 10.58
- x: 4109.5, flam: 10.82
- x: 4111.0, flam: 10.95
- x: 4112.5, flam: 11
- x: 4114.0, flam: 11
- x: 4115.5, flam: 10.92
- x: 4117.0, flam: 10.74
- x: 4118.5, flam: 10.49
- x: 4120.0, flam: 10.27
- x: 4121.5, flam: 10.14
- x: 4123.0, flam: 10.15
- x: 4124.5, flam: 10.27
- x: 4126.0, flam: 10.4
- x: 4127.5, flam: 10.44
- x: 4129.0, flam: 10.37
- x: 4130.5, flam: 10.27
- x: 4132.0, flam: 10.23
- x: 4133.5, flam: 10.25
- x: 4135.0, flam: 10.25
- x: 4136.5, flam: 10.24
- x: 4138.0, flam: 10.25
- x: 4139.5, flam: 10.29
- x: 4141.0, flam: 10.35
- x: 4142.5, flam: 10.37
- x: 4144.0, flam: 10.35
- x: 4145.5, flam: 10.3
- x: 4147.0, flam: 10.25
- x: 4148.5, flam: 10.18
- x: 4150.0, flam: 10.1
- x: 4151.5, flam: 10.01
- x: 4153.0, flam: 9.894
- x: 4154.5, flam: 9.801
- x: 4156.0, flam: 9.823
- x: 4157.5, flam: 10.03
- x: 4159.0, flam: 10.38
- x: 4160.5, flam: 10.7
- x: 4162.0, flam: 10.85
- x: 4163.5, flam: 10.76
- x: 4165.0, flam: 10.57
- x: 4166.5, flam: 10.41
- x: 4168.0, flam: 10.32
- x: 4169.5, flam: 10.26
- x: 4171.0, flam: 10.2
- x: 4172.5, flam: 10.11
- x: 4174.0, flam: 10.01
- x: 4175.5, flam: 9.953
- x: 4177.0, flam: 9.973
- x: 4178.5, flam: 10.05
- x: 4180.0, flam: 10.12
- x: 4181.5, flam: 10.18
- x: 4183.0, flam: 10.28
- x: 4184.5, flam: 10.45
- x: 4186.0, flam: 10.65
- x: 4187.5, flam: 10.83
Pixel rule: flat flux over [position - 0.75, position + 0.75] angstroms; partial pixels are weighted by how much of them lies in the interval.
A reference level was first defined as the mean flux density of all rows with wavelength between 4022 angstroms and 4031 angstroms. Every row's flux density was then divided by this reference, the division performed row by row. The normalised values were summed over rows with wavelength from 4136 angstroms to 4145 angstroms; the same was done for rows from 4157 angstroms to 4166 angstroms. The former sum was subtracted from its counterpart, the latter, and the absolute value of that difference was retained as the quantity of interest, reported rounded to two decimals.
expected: 0.13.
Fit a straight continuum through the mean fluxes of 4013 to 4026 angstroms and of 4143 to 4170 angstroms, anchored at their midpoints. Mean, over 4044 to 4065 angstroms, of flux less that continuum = -0.47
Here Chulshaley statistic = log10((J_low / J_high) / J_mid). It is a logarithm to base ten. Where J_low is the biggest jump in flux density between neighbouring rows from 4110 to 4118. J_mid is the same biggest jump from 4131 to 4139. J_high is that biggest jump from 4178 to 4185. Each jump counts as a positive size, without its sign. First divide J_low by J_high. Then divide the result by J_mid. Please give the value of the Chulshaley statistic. 1.7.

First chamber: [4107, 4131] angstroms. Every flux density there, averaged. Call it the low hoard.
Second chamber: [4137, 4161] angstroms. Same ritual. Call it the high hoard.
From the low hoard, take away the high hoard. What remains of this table 0.36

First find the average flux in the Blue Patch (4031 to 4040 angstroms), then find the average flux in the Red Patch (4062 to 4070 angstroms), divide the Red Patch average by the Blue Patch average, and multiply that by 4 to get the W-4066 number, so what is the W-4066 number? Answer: 3.89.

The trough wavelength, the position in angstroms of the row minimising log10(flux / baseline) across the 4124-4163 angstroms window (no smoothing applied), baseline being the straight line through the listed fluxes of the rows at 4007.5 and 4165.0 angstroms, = 4154.5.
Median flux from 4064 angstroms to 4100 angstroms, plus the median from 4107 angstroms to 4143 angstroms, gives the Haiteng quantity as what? 20.8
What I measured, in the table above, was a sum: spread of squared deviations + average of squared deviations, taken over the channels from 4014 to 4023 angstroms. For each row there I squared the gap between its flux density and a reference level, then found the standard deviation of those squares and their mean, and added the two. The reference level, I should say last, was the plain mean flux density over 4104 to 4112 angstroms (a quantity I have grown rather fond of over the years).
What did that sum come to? 0.8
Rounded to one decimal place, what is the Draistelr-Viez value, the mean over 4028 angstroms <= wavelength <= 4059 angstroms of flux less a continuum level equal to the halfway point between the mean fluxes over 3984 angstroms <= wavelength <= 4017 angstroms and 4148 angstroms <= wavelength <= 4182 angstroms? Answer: 0.4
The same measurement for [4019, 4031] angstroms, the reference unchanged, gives 0.8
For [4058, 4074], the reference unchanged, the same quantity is 0.1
